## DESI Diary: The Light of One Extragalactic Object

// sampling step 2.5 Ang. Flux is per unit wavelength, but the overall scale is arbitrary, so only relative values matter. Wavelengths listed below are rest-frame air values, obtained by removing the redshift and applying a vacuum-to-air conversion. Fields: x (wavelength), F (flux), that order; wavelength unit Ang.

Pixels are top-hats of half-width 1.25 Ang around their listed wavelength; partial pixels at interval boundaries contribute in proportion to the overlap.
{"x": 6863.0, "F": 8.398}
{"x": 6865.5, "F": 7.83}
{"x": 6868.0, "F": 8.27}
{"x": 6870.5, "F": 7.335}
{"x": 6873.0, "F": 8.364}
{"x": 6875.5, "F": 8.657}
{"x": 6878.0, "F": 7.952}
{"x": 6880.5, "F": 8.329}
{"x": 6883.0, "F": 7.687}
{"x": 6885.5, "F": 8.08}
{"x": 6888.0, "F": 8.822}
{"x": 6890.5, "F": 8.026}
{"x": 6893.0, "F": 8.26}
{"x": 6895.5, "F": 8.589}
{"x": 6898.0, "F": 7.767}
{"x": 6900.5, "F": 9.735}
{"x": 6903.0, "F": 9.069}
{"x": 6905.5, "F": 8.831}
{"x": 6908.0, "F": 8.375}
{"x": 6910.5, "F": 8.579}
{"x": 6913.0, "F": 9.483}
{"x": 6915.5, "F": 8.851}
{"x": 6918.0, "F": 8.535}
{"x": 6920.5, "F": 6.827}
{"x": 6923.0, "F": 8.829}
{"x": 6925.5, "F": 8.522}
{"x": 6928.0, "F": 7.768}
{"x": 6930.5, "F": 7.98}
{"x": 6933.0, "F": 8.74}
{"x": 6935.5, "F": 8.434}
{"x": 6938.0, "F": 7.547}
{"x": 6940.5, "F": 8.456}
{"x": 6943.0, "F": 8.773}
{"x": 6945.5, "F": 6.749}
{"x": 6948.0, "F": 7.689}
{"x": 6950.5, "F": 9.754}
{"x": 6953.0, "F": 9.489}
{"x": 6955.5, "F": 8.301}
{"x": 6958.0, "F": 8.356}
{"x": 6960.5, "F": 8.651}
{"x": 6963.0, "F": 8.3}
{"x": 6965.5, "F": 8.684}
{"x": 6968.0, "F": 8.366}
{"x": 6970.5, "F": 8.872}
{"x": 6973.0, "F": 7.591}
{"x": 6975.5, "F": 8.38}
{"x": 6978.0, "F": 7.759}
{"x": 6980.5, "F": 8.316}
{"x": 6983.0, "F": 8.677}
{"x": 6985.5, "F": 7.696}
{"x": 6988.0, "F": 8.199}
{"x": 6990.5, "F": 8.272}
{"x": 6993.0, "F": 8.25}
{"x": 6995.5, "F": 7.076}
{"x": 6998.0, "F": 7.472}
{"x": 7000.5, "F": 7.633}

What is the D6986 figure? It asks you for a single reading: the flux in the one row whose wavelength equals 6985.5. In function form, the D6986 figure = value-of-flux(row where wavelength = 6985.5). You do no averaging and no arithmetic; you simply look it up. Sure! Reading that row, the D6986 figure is 7.696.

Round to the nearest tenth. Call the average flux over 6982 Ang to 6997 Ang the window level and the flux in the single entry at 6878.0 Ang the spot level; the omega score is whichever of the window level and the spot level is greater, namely 8.0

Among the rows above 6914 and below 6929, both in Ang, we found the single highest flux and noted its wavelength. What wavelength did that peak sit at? 6915.5 Ang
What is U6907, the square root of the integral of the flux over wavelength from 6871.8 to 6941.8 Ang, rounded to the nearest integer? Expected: 24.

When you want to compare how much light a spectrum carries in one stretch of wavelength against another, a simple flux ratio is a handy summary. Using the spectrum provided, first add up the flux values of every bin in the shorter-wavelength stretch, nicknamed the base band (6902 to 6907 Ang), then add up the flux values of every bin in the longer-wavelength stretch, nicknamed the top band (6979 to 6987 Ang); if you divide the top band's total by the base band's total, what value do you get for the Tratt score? 1.38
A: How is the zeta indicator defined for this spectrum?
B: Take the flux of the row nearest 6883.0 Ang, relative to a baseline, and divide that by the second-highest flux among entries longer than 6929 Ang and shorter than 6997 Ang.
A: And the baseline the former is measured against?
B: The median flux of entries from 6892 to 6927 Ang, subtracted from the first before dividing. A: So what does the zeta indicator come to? -0.09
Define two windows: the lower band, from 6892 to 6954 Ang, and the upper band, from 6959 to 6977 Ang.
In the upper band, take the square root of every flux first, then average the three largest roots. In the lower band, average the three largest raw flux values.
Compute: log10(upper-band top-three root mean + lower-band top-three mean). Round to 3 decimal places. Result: 1.101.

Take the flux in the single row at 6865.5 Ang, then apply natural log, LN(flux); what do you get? 2.06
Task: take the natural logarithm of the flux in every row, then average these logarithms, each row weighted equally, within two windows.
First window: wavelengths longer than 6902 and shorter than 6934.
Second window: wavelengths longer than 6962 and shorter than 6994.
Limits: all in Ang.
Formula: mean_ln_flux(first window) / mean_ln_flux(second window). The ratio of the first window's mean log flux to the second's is 1.01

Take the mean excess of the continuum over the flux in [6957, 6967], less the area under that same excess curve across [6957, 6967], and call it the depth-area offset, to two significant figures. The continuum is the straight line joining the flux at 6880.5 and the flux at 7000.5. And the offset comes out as 5.8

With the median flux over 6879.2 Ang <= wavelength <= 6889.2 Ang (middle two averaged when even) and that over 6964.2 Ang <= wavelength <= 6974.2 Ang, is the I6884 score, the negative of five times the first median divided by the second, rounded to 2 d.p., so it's -4.81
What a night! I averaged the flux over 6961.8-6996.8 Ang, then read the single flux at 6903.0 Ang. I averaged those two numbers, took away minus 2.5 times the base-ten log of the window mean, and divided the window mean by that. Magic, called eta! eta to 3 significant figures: 0.750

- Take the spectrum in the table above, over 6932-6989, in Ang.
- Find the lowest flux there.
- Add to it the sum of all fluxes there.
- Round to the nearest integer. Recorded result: 199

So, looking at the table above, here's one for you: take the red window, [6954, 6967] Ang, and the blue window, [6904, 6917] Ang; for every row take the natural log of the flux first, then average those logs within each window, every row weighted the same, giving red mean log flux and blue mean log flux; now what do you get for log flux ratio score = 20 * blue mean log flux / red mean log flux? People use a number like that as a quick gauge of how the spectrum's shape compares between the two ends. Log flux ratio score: 20.4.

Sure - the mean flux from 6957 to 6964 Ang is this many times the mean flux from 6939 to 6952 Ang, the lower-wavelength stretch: 1.02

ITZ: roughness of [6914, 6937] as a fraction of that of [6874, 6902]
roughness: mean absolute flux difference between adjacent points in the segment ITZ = 1.1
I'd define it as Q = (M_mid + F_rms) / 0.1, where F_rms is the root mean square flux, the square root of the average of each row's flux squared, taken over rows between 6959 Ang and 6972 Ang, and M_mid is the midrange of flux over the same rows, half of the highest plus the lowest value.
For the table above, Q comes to 172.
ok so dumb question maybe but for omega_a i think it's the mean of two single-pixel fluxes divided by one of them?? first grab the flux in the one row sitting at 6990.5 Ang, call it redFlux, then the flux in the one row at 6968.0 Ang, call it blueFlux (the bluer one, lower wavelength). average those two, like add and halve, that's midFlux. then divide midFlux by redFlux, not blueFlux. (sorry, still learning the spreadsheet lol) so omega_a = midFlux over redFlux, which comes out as 1.01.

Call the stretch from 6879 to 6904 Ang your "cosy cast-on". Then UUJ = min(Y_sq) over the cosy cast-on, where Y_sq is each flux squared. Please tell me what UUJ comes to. 59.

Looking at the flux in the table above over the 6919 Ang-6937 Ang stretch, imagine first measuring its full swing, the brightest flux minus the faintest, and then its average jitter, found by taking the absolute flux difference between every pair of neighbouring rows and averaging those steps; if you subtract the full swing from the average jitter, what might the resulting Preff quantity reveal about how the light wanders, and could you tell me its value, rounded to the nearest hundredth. -1.28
